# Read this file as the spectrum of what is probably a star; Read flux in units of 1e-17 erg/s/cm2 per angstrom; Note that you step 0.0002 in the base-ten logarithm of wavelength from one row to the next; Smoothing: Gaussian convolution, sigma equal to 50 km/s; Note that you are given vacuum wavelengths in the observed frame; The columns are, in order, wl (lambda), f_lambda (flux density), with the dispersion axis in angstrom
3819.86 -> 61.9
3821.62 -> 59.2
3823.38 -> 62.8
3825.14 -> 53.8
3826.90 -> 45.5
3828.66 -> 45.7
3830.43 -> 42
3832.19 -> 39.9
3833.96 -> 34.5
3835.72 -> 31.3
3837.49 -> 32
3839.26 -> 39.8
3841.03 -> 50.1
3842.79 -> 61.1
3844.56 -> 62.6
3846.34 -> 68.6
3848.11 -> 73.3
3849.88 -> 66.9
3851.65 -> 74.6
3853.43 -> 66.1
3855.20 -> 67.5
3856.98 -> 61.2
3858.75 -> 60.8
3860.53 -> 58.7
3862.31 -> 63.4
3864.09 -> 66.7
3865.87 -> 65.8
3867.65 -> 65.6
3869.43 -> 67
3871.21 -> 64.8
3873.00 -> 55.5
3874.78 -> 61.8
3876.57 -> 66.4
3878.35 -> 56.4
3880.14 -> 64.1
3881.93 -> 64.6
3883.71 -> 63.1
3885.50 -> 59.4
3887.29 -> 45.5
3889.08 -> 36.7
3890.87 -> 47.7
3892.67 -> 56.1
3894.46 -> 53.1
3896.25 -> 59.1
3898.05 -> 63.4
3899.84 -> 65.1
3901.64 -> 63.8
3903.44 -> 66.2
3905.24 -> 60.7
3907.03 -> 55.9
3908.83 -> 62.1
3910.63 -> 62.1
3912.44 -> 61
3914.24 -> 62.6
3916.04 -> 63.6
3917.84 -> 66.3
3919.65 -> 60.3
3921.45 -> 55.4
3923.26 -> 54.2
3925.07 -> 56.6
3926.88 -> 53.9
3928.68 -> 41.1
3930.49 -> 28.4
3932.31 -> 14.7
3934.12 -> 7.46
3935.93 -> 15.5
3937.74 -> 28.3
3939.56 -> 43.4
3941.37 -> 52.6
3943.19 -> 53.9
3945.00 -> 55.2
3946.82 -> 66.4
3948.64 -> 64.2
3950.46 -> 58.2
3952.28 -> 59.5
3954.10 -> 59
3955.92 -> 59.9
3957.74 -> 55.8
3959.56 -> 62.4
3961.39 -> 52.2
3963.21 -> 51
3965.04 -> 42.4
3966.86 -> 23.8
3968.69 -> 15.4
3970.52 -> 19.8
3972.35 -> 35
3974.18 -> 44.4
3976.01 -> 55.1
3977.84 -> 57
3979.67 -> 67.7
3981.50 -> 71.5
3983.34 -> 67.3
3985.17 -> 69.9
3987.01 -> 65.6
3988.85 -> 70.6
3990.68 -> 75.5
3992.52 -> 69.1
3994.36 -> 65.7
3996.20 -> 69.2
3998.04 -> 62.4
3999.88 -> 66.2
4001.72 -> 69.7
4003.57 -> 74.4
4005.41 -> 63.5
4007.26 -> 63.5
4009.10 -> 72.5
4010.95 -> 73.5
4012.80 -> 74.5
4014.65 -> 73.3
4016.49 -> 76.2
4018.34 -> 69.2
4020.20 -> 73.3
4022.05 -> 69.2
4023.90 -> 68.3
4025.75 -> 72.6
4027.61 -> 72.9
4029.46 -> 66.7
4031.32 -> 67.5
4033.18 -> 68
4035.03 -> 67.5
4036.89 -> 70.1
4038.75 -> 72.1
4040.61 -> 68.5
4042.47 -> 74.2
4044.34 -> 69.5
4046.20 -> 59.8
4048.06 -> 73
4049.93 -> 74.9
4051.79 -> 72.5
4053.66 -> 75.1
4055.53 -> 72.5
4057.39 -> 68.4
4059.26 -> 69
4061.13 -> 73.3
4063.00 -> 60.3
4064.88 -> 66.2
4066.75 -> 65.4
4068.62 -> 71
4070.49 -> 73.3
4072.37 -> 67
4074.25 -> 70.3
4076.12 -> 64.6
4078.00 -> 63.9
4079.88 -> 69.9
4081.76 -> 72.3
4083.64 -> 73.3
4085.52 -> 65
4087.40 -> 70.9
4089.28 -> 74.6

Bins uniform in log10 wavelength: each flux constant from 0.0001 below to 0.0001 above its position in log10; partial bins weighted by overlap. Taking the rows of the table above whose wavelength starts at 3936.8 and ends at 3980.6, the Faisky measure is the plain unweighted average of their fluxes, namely 49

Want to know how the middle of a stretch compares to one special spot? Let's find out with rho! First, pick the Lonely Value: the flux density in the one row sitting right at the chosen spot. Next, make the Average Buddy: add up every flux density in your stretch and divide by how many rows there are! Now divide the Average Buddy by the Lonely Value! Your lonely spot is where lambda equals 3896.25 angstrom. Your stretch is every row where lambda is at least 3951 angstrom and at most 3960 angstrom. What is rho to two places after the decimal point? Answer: 1.00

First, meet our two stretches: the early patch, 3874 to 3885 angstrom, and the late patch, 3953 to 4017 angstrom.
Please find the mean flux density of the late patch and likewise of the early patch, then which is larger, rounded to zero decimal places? 63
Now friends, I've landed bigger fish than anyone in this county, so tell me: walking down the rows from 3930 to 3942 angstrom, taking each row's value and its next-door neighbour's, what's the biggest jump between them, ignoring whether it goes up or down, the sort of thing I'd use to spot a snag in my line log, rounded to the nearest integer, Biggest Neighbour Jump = 15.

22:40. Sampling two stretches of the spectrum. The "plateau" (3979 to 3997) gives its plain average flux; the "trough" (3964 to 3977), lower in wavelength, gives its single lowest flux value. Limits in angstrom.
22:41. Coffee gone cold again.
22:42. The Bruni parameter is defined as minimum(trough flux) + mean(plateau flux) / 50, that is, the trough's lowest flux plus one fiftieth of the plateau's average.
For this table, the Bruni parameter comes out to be 17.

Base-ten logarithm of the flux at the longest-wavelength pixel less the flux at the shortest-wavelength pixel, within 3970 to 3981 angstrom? 1.7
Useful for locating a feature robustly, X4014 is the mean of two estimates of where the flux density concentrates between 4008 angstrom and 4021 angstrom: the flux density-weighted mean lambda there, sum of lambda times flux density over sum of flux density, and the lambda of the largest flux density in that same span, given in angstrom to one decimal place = 4015.6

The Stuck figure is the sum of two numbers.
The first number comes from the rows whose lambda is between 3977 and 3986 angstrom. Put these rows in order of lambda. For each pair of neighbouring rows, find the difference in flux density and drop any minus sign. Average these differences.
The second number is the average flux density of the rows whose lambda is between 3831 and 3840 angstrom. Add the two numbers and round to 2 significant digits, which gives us 41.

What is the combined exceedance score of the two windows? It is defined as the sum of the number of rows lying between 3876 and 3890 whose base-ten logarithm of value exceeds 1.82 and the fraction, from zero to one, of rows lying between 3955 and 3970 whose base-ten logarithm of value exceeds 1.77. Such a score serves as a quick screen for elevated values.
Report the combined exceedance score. 1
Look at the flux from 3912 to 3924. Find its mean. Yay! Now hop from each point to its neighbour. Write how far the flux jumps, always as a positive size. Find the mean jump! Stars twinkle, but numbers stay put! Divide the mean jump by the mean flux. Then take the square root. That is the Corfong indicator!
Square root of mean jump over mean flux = 0.22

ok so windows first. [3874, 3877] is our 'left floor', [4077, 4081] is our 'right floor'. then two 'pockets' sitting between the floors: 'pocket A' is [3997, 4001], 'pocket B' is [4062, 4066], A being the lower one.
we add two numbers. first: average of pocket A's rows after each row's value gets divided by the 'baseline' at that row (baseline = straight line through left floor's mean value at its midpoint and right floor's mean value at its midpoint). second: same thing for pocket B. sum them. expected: 1.9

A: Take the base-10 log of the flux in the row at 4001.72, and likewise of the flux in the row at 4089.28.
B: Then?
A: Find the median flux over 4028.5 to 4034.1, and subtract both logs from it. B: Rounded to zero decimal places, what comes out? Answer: 64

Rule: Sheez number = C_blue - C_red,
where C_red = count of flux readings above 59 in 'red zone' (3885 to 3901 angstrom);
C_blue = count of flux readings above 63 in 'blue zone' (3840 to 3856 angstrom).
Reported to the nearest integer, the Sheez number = 2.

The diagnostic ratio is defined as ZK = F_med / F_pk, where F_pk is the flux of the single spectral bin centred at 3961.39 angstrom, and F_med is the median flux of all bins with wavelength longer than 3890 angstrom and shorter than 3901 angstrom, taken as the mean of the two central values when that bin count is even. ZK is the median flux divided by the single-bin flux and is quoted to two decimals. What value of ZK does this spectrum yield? 1.10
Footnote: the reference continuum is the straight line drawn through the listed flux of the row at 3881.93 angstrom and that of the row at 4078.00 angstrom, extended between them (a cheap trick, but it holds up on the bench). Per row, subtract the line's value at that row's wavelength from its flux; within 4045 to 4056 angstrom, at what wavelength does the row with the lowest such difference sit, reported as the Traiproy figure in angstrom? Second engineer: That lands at 4046.20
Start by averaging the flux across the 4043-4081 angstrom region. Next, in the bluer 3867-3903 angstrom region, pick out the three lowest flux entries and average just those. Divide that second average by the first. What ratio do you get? 0.63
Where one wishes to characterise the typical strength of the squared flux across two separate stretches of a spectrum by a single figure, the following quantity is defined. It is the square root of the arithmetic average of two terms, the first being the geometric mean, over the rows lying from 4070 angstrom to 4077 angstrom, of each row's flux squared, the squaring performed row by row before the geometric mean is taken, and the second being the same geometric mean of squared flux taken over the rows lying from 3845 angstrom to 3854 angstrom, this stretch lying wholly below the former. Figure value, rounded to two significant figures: 69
